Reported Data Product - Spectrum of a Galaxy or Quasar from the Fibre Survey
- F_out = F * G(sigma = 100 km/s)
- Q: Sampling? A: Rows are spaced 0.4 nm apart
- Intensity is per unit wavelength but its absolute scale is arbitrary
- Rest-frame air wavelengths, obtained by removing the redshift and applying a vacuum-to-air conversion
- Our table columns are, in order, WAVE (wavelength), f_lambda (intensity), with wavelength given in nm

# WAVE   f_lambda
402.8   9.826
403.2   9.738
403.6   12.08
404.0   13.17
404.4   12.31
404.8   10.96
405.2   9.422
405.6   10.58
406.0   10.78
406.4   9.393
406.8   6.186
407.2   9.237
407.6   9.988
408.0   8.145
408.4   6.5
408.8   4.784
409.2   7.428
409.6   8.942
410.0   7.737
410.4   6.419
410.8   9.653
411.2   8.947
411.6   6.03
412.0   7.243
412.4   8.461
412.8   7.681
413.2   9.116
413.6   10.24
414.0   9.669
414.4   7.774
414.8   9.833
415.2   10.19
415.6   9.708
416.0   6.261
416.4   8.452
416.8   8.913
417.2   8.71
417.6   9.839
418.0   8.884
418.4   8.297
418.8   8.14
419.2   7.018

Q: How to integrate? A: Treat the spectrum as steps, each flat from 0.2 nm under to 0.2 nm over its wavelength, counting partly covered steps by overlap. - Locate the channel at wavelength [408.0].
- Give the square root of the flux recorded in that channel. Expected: 2.9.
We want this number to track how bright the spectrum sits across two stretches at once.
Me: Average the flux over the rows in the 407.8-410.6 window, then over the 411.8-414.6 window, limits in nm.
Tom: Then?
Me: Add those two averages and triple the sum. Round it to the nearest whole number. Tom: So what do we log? 47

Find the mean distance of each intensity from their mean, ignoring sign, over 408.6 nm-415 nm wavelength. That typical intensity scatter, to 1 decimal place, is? 1.2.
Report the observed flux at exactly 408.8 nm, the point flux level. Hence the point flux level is 4.784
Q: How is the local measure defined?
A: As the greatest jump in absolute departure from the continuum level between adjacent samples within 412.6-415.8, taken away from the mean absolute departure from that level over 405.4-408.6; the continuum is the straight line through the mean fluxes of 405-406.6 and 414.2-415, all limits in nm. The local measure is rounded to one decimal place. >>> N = 0.1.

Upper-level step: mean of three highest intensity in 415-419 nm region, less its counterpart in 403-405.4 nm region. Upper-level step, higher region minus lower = -2.6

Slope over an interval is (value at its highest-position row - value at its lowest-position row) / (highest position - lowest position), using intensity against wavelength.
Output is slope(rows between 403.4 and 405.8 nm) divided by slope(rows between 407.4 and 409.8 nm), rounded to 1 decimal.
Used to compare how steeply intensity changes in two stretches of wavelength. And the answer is 1.4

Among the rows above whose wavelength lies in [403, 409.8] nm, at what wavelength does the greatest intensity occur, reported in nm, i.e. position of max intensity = 404.0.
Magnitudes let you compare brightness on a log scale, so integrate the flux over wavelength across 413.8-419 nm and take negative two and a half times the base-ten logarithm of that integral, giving -4.2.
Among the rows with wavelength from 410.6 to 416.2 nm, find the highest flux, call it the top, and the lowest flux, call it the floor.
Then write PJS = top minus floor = 4.21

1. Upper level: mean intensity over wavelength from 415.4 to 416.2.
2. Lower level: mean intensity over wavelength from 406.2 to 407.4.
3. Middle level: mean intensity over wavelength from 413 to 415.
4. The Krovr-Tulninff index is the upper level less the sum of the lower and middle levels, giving -9.6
